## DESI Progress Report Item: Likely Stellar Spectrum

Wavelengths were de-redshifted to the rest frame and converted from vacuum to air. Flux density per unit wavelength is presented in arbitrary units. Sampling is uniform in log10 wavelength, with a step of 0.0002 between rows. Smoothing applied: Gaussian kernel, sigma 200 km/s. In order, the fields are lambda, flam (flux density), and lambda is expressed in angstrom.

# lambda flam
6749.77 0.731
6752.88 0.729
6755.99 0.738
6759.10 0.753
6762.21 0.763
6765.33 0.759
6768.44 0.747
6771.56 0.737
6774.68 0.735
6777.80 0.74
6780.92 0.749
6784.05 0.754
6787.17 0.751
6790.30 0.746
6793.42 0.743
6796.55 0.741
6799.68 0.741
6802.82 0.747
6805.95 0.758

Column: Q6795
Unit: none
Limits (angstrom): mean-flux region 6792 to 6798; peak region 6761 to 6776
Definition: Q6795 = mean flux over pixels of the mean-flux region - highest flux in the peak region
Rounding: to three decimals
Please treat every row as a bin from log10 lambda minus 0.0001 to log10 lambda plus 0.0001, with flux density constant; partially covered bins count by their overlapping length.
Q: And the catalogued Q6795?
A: -0.021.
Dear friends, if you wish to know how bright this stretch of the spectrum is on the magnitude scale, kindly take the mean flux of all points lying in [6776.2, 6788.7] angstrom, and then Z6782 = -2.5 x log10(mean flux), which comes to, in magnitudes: 0.3145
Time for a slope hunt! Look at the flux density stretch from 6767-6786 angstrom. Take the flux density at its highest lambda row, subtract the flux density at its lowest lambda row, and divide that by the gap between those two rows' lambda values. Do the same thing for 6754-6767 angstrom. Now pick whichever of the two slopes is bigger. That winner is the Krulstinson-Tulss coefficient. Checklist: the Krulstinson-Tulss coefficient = 0.0022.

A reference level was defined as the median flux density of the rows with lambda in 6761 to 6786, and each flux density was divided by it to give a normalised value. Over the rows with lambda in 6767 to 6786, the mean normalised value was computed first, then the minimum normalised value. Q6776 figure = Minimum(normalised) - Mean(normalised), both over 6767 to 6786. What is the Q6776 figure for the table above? -0.012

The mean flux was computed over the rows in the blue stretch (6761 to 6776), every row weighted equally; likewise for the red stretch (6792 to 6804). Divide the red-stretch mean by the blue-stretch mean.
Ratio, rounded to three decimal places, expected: 0.993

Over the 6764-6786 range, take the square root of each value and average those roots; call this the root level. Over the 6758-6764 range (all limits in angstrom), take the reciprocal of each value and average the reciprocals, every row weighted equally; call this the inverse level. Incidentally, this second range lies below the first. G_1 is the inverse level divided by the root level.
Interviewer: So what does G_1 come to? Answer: 1.53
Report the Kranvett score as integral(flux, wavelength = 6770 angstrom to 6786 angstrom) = 12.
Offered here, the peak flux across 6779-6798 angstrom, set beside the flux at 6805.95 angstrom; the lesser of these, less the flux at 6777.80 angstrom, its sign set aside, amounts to 0.014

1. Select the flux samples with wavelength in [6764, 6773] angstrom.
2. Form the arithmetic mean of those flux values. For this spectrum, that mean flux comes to 0.748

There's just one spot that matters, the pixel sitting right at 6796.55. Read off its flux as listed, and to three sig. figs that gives 0.741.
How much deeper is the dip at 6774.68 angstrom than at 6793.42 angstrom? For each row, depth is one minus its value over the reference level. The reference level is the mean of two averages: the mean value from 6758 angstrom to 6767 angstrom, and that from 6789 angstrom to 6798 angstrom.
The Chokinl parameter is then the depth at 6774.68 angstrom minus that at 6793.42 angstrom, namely 0.011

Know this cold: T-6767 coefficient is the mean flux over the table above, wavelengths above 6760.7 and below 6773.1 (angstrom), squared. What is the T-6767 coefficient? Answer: 0.565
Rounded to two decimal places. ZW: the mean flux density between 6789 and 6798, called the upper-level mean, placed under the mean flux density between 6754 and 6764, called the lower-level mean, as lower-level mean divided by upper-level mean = 1.01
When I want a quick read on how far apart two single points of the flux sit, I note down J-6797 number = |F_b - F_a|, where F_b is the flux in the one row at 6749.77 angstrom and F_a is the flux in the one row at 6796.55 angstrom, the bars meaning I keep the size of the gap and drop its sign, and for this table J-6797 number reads 0.010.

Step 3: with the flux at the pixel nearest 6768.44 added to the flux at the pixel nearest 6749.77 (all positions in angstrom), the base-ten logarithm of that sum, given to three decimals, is 0.170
